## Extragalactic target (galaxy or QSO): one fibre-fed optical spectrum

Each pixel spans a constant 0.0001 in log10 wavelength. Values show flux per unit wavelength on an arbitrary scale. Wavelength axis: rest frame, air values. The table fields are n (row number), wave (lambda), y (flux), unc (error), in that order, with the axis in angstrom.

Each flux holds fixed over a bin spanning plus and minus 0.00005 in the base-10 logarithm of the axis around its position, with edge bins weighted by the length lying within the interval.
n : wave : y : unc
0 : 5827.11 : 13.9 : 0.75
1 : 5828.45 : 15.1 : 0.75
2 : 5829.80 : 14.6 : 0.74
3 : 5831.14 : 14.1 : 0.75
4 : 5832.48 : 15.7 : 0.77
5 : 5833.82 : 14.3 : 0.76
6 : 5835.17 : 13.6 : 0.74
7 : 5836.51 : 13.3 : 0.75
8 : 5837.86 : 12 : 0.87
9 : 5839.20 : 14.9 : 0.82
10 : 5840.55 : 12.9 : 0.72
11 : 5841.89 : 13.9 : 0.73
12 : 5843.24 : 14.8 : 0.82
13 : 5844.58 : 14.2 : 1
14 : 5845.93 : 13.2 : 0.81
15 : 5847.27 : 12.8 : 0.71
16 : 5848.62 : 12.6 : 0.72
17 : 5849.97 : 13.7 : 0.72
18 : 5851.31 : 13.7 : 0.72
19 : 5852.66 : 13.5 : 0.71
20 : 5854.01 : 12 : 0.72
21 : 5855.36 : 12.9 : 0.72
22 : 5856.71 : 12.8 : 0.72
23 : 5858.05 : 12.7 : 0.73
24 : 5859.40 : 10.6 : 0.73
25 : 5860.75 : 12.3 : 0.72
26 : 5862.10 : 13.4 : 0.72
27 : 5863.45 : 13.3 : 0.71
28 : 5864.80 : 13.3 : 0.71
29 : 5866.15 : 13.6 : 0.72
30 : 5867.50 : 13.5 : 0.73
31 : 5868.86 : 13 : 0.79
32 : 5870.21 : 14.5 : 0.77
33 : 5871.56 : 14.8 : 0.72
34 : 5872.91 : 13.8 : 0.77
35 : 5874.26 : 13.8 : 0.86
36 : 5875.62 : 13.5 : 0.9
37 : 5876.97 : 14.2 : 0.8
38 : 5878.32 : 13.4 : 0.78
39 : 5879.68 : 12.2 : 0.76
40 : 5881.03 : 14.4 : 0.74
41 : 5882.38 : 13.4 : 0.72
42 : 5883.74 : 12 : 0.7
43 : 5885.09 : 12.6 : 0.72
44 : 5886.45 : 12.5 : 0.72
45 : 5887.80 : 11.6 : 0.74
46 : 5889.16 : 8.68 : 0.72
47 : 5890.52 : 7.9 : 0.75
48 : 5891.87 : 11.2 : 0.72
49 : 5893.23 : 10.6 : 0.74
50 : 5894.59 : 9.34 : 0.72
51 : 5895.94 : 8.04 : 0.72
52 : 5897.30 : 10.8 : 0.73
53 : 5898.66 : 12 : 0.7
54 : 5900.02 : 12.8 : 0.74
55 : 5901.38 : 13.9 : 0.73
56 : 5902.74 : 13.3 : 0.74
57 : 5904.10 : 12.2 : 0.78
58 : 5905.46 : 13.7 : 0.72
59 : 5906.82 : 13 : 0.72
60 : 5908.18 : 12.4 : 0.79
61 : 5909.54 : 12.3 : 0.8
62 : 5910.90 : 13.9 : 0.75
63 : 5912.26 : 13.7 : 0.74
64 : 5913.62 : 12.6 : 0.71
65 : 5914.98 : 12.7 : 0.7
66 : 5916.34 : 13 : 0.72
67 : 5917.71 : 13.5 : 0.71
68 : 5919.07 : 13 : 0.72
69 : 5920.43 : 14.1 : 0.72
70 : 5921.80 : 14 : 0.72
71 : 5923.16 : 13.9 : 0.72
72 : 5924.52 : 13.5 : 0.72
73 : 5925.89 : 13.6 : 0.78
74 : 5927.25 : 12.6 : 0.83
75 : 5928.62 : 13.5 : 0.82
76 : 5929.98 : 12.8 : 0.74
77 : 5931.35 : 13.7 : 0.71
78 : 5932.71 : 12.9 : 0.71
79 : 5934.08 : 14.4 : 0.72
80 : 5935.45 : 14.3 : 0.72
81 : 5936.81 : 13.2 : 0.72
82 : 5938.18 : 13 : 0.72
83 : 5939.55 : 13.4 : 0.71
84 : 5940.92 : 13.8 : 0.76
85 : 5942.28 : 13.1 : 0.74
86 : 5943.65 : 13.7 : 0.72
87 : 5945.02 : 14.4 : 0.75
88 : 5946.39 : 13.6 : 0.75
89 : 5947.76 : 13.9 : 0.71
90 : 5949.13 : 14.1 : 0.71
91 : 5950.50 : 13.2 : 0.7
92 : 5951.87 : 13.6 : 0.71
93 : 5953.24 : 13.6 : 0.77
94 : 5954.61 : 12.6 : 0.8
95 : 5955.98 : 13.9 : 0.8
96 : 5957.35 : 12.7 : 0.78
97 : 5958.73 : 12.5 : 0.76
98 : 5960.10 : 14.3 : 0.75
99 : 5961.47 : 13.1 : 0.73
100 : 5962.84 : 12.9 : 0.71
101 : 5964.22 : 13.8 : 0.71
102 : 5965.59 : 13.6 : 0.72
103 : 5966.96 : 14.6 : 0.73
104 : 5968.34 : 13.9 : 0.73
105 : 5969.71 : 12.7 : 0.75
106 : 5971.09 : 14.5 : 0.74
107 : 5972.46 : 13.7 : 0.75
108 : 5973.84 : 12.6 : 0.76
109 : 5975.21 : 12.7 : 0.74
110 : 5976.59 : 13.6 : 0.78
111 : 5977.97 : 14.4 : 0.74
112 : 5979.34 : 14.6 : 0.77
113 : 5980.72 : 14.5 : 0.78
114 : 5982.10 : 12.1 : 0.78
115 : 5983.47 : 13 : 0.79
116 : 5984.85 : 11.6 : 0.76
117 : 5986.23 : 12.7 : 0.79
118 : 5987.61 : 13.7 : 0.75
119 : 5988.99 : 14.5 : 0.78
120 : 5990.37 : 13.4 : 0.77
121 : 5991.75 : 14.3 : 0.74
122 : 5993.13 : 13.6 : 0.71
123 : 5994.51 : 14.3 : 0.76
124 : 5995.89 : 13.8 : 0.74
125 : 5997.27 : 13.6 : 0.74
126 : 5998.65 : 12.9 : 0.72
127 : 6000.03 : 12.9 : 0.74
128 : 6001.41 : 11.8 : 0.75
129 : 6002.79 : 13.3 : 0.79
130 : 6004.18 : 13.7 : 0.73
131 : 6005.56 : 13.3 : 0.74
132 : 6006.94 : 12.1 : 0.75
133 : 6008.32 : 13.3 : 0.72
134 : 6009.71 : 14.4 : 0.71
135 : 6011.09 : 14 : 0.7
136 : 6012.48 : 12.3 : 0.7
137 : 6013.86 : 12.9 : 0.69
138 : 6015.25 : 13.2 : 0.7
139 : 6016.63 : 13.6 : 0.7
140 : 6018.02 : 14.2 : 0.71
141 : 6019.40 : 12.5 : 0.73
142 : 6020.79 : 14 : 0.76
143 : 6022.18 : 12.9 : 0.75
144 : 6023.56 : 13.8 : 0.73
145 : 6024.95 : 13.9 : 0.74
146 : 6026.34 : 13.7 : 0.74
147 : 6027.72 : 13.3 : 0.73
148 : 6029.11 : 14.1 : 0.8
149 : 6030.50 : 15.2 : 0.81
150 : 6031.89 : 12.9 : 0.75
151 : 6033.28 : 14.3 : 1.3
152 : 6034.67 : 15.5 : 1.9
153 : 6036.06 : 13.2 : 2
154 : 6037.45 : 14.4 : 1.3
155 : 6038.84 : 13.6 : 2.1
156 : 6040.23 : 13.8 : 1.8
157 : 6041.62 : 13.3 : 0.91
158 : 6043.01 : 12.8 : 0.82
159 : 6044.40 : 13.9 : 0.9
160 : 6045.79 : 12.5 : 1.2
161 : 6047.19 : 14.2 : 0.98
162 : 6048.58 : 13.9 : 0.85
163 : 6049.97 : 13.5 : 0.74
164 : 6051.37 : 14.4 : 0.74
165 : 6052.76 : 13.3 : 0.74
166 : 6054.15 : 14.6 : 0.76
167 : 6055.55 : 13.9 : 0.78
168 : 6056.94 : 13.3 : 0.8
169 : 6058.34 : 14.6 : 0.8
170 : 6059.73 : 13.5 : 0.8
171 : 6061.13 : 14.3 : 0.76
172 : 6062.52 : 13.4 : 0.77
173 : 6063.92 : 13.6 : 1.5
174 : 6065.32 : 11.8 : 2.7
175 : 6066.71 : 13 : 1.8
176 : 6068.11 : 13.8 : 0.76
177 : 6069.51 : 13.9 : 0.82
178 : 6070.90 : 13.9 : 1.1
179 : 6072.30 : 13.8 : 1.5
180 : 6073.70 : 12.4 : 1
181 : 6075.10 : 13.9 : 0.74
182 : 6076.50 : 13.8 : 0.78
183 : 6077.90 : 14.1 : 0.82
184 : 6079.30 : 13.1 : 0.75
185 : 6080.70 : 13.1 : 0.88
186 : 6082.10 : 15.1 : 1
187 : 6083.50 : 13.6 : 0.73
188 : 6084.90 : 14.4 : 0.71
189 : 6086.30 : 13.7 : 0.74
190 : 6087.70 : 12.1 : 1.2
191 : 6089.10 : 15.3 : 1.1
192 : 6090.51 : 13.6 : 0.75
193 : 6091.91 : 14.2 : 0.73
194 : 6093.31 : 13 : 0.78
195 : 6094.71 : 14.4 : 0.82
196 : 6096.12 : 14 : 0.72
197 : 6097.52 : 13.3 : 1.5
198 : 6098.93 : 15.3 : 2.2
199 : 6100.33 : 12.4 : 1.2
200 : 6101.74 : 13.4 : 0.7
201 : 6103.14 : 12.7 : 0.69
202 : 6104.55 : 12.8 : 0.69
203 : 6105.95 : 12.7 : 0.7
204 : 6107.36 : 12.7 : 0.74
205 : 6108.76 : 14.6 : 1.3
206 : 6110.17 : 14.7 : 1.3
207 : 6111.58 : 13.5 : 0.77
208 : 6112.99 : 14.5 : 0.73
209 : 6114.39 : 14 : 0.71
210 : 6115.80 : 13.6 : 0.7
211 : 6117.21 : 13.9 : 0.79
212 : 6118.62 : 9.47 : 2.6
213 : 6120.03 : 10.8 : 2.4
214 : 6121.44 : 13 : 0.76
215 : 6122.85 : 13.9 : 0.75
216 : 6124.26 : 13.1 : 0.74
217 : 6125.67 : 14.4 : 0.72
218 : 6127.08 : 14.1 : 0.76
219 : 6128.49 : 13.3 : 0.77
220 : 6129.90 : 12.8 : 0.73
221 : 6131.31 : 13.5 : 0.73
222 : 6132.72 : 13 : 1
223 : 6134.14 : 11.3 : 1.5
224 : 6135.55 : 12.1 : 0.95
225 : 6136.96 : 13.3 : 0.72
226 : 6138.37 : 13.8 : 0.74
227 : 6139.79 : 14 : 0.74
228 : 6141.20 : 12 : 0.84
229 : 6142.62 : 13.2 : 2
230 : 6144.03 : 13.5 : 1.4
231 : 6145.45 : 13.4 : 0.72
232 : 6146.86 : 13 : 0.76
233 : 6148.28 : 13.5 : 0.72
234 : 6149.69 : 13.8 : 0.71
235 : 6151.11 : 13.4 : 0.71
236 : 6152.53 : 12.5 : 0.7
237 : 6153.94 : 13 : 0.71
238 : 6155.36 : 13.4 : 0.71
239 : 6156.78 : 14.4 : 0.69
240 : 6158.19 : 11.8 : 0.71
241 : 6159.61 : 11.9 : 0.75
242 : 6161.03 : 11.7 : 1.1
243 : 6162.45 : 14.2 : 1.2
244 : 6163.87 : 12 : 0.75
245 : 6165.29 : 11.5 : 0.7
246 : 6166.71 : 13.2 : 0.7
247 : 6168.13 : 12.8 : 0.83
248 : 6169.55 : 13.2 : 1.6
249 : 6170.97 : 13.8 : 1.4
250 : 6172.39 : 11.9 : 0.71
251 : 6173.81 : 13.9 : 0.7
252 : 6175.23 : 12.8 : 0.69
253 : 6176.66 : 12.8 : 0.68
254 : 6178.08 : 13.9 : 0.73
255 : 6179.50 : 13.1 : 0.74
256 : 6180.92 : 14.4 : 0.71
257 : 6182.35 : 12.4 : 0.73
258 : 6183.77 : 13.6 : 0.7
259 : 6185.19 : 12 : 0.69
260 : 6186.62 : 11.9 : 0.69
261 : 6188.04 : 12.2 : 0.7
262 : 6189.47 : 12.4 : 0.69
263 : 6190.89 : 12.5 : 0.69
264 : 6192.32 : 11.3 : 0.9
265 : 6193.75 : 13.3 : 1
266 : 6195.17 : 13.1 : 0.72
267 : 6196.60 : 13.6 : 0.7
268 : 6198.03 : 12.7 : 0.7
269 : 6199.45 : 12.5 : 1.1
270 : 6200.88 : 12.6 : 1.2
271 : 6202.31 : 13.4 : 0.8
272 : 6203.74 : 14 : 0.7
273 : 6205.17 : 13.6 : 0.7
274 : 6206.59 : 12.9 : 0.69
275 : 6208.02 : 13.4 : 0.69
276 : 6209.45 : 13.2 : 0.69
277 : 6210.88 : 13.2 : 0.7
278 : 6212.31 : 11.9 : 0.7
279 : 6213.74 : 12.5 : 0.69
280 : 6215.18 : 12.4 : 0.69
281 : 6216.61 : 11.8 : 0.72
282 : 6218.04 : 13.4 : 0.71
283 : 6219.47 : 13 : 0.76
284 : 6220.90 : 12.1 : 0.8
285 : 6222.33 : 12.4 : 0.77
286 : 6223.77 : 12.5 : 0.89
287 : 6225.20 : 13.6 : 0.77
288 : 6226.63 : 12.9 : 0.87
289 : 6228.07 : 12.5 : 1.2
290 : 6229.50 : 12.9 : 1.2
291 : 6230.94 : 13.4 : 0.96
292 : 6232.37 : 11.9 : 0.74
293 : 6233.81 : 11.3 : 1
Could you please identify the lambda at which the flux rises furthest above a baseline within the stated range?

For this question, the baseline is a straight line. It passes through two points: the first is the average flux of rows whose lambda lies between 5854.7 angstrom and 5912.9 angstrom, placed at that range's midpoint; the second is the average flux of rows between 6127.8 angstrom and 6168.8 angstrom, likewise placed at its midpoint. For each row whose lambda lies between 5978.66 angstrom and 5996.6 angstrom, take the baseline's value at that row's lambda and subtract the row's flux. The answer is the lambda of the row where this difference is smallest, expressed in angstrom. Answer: 5979.34 angstrom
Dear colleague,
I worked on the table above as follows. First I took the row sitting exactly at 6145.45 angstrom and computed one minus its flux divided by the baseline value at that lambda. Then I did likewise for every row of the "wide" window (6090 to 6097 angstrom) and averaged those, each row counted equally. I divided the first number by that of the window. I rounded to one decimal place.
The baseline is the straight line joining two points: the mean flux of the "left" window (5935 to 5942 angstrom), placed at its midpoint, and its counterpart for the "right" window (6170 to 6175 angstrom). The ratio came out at 0.3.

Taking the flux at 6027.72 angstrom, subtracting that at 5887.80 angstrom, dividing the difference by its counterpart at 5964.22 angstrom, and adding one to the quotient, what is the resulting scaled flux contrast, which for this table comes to 1.12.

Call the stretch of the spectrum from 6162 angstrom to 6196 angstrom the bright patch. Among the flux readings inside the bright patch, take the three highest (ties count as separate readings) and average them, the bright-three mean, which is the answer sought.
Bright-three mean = 14.2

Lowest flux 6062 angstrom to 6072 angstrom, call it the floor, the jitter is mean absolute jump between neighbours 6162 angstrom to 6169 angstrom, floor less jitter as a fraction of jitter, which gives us 9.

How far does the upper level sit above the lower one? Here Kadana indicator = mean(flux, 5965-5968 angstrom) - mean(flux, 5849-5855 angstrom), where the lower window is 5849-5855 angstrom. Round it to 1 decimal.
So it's 0.9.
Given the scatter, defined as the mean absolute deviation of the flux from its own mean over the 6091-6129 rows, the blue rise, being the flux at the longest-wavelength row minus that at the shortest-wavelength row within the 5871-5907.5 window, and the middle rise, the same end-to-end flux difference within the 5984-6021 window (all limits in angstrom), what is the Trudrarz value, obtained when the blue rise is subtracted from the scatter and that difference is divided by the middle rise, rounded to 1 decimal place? 1.1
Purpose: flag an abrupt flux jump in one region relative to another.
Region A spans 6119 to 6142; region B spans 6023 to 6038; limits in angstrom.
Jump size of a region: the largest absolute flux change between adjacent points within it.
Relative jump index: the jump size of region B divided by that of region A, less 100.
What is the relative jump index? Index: -98.95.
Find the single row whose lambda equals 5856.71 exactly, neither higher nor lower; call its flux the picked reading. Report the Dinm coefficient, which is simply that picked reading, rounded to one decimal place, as 12.8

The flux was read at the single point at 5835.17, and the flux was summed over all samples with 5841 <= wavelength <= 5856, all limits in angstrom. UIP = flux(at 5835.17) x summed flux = 2003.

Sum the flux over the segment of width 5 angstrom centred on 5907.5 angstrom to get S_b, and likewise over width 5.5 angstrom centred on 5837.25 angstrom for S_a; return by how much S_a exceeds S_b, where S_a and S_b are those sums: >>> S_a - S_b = 2.4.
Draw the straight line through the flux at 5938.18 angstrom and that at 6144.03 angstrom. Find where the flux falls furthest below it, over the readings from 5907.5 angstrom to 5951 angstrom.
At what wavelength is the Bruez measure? 5909.54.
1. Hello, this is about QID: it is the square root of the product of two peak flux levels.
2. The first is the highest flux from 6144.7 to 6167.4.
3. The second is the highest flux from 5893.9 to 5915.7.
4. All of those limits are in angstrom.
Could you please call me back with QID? 14.1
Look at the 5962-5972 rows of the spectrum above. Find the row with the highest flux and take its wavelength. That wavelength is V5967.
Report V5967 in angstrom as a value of 5966.96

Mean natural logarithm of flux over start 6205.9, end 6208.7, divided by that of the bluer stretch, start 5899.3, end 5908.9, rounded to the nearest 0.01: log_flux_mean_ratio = 1.00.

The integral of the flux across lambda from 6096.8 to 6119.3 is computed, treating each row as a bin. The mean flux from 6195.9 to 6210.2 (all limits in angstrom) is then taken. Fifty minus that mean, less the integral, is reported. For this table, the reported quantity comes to -264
